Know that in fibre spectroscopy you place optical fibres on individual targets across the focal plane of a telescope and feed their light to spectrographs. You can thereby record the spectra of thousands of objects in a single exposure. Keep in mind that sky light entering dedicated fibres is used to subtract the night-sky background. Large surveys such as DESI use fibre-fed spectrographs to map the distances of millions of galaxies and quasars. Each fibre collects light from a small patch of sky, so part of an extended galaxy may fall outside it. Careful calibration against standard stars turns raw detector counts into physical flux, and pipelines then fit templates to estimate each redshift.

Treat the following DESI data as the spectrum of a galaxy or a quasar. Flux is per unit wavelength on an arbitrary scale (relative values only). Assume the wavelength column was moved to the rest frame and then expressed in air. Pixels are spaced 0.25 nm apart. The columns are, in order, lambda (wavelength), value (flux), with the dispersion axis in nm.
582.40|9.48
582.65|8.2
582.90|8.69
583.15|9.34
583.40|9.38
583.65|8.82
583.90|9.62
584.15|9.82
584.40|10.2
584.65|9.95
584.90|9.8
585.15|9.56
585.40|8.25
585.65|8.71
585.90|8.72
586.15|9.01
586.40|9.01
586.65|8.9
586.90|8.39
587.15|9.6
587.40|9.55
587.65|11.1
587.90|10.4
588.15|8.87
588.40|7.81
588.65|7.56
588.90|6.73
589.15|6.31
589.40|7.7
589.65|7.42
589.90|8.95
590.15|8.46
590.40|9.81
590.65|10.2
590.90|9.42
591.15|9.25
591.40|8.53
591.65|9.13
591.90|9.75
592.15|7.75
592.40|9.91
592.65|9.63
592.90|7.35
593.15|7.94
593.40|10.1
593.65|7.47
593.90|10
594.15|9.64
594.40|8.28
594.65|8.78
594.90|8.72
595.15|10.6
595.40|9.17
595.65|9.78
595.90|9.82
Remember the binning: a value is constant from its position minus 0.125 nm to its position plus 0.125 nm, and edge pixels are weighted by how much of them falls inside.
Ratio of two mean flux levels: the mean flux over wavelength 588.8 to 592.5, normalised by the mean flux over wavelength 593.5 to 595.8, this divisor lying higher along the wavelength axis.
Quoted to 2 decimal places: 0.94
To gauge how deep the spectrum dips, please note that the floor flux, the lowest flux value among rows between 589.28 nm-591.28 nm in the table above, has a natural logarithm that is 2.00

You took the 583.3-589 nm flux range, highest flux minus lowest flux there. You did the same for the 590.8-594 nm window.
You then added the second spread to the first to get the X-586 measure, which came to 7.1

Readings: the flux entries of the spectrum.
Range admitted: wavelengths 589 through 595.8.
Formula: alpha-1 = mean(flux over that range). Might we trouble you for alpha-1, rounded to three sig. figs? 8.89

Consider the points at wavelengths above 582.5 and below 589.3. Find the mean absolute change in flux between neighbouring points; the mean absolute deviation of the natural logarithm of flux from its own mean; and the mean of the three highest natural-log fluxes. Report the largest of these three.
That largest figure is 2.36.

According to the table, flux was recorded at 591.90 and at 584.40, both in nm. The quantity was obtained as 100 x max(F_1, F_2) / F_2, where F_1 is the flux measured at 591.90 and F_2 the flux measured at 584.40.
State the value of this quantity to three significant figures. 100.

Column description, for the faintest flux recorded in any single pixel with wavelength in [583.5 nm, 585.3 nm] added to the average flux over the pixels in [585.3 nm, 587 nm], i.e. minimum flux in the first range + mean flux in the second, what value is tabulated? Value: 17.5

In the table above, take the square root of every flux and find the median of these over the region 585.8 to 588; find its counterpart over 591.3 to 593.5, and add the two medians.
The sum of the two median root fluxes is 6.02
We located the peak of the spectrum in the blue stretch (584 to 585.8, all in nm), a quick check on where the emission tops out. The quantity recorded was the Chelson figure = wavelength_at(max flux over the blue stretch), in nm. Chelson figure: 584.40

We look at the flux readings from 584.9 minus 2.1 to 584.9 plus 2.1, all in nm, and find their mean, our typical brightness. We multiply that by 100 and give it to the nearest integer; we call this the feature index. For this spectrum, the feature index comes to 919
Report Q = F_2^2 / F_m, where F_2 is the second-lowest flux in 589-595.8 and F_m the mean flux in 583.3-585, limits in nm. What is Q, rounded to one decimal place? 5.6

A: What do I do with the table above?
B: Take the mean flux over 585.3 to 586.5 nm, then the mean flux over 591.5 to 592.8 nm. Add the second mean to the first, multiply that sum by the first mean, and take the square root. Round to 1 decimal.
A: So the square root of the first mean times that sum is 12.5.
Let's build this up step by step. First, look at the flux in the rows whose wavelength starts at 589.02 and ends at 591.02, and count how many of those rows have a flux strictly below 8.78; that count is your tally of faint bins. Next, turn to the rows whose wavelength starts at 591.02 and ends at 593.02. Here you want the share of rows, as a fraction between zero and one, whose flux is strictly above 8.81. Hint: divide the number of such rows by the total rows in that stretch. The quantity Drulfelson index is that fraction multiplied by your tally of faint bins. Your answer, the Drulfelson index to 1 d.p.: 2.5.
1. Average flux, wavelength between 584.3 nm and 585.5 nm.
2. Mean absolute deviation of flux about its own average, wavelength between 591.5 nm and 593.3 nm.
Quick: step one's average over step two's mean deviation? 10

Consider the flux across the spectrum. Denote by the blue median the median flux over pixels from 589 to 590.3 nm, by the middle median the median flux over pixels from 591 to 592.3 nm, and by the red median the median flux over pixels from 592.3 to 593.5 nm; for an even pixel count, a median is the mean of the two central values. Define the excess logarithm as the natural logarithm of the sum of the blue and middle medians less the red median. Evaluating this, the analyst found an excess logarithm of 1.97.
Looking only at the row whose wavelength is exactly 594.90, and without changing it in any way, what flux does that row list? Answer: 8.72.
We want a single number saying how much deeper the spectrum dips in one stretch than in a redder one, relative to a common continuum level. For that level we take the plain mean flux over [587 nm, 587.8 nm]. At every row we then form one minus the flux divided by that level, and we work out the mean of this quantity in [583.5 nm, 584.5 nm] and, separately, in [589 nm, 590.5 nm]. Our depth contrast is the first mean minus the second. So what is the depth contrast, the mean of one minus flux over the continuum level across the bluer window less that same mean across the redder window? -0.15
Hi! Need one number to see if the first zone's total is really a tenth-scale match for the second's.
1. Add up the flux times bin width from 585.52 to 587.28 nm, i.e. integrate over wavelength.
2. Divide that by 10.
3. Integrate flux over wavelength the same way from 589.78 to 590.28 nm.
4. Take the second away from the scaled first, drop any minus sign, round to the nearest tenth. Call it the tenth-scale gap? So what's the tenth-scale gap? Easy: 2.8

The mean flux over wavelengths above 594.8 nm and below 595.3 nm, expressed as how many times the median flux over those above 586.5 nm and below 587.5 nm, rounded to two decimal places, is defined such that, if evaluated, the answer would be 1.05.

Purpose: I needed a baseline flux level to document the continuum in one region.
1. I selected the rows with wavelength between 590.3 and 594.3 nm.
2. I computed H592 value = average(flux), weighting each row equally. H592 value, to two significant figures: 9.1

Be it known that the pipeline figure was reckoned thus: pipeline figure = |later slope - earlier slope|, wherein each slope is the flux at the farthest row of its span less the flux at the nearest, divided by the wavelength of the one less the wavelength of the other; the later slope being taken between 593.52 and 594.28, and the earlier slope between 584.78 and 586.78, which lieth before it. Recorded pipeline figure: 4.9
